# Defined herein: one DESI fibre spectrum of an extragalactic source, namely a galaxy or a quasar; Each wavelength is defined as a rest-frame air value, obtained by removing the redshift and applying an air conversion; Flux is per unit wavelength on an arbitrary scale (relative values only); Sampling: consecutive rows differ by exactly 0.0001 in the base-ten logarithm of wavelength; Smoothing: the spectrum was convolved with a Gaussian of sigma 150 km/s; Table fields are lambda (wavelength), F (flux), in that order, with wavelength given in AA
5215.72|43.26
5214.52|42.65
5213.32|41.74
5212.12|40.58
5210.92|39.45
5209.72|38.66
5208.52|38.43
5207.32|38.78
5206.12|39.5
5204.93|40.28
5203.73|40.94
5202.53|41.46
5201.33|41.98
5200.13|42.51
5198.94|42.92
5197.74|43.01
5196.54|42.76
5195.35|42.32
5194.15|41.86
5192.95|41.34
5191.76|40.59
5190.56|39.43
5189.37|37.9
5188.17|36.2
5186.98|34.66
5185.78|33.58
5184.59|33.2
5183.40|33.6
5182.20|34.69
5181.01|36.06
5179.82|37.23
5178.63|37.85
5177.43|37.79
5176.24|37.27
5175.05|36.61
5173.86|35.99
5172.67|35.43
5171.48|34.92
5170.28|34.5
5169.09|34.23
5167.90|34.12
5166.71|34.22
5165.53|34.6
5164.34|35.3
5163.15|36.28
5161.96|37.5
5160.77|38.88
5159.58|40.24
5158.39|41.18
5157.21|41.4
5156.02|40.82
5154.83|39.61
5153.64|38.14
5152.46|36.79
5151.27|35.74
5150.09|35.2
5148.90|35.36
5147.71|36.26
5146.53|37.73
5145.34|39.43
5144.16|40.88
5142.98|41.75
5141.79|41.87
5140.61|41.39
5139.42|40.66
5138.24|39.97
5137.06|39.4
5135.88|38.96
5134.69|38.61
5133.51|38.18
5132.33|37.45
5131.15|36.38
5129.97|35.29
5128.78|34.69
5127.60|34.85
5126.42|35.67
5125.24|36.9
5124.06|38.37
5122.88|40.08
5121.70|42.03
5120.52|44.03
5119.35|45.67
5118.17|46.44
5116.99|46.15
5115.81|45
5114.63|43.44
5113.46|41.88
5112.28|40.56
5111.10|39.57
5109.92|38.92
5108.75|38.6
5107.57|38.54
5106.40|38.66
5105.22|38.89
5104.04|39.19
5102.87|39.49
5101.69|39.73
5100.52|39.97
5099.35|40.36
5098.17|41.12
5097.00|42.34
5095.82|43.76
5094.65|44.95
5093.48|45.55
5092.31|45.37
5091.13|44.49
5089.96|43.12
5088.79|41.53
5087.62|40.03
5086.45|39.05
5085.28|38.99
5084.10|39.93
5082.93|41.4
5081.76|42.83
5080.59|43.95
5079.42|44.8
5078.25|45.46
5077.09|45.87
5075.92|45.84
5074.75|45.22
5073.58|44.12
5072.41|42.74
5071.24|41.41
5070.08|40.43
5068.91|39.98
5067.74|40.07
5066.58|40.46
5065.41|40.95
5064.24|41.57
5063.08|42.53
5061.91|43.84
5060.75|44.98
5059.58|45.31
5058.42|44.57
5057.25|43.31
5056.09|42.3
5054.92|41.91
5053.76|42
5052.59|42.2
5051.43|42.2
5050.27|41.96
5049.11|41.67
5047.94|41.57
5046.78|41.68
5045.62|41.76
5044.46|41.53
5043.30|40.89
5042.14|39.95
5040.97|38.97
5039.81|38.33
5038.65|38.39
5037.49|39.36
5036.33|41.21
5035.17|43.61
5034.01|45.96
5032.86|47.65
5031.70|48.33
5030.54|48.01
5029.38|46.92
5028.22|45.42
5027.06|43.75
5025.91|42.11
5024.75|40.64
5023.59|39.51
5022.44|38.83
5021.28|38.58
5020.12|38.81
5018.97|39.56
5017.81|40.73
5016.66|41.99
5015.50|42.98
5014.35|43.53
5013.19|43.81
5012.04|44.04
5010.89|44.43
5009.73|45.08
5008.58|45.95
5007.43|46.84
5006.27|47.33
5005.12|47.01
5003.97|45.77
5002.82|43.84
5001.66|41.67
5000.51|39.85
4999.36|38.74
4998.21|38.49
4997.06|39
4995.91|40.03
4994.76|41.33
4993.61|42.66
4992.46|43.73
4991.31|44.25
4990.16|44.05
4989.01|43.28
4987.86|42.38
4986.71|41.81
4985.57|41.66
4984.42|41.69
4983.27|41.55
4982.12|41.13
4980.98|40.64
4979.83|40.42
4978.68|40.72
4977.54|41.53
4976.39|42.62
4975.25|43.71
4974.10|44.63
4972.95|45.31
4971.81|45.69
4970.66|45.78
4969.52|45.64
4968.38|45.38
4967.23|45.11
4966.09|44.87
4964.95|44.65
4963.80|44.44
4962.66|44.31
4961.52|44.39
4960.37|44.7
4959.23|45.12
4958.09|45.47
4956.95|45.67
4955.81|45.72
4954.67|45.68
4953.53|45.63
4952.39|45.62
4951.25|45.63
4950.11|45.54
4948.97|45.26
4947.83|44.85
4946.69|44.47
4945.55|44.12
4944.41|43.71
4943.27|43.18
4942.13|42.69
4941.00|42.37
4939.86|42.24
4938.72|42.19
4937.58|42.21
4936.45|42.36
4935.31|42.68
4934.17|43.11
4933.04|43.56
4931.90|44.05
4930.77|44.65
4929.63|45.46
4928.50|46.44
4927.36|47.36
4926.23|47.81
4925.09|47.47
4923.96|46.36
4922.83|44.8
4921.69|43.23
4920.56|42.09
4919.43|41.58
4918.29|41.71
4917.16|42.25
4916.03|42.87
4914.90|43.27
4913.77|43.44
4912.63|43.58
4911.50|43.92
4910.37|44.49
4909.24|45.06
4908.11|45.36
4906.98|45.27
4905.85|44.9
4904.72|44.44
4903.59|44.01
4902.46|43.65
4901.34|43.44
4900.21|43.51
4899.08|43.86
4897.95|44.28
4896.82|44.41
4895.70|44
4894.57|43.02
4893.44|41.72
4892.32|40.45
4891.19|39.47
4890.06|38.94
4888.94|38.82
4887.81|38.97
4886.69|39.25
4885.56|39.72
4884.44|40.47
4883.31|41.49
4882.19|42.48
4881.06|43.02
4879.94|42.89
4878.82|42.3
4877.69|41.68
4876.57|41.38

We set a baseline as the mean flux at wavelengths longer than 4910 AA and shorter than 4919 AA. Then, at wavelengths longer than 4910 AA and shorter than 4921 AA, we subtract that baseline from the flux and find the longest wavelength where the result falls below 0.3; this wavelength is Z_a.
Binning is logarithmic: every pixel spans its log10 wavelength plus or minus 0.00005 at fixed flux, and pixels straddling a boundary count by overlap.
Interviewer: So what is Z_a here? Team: 4920.56 AA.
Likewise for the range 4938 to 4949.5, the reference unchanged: 4943.27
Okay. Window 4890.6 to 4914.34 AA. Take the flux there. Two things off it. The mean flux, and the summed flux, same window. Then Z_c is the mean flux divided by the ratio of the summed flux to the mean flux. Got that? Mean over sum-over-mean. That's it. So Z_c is 2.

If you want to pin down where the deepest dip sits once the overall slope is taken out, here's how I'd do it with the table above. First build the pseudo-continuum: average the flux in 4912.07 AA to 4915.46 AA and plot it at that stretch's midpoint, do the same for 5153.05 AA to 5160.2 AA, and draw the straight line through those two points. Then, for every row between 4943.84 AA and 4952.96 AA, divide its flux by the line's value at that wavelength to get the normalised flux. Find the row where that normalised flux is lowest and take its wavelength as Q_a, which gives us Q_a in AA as 4944.41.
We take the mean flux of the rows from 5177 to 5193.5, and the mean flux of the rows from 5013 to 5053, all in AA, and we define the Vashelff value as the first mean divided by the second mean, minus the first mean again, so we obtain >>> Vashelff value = -35.8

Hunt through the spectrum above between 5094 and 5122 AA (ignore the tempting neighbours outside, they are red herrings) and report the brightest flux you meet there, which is 46.44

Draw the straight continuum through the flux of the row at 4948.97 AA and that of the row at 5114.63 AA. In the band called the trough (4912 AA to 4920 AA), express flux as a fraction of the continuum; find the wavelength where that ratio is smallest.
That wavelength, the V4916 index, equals 4919.43 AA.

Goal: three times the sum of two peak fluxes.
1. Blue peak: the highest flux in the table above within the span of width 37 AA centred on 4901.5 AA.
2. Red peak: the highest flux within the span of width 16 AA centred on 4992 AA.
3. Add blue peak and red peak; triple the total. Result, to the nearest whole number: 269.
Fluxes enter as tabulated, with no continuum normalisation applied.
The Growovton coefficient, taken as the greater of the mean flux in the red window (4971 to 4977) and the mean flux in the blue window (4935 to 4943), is 44.4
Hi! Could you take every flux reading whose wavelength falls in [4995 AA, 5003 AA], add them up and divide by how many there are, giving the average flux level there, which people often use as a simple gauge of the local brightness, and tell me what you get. 40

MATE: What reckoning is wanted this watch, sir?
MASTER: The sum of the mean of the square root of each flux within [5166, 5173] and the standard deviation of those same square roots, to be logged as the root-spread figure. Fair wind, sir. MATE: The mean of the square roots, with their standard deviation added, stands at 5.92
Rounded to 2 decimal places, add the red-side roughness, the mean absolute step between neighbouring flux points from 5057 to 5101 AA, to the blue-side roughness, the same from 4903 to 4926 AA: 1.45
